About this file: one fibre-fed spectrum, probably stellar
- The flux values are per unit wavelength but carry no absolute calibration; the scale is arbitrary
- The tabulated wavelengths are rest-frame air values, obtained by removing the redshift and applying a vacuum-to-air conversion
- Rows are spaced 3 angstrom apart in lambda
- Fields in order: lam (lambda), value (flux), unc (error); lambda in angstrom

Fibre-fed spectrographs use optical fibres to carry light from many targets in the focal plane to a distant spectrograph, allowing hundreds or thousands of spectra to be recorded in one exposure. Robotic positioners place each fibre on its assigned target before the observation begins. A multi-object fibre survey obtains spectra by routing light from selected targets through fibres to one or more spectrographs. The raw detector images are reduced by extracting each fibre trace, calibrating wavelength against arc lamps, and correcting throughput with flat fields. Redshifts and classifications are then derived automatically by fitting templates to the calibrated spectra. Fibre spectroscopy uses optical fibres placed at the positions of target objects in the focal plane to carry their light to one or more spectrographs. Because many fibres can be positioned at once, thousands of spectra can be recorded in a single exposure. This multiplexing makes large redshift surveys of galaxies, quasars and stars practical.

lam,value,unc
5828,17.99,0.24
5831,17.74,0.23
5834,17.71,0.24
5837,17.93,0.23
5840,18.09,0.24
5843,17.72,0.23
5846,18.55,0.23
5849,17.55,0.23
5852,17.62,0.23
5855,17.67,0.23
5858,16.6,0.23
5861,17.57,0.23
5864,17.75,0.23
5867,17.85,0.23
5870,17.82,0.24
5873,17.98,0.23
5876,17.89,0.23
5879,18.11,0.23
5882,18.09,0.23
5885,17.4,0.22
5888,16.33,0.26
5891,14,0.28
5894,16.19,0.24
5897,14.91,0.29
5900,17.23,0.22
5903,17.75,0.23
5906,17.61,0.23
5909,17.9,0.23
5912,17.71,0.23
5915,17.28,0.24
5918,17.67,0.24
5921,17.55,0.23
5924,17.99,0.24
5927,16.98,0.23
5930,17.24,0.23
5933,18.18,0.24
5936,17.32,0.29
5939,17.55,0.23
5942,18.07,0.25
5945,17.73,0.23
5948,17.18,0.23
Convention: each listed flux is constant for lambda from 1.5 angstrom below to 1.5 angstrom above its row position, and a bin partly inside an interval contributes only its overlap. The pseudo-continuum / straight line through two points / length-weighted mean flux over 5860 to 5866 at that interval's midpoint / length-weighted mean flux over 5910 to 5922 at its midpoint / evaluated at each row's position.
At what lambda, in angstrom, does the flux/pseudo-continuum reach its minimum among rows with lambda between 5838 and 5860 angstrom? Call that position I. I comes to 5858 angstrom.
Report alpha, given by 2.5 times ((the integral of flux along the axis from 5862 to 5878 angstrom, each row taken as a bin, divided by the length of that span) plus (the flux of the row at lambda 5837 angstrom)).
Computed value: 89.5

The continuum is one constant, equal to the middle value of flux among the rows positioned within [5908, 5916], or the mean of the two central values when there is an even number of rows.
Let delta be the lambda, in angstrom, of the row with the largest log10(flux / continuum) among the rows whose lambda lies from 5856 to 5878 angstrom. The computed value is 5873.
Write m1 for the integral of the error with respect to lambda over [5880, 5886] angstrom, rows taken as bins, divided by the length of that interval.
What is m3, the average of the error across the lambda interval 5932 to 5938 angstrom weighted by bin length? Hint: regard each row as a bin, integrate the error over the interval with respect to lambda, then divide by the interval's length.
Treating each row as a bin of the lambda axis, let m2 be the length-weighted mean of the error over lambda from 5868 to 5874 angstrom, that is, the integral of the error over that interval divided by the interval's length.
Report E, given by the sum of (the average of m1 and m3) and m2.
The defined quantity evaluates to 0.480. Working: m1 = 0.226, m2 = 0.235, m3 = 0.264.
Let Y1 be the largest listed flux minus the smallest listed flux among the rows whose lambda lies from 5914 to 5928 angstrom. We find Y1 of 1.0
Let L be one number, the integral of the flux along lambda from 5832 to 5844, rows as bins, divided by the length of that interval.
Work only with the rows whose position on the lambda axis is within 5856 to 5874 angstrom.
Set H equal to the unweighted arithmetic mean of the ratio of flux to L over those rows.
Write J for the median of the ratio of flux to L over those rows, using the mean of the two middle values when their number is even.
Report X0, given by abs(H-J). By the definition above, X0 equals 0.0106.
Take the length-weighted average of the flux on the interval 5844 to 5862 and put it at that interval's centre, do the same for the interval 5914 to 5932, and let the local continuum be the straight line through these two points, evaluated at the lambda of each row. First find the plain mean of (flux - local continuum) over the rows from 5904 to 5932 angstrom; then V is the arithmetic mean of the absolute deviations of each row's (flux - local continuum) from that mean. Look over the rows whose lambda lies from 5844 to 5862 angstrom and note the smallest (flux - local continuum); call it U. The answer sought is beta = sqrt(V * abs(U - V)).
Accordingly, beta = 0.6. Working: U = -1.0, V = 0.25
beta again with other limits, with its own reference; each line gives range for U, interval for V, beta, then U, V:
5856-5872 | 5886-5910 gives 1.6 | -1.0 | 1.14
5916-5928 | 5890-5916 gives 1.4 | -0.5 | 1.14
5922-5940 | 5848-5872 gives 0.4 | -0.5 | 0.24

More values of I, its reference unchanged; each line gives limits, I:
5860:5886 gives 5885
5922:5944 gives 5927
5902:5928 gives 5927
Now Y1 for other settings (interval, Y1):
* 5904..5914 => 0.3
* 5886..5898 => 2.3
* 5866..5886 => 0.7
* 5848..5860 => 1.1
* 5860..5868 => 0.3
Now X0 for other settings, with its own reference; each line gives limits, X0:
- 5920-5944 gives 0.0034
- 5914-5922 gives 0.0028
